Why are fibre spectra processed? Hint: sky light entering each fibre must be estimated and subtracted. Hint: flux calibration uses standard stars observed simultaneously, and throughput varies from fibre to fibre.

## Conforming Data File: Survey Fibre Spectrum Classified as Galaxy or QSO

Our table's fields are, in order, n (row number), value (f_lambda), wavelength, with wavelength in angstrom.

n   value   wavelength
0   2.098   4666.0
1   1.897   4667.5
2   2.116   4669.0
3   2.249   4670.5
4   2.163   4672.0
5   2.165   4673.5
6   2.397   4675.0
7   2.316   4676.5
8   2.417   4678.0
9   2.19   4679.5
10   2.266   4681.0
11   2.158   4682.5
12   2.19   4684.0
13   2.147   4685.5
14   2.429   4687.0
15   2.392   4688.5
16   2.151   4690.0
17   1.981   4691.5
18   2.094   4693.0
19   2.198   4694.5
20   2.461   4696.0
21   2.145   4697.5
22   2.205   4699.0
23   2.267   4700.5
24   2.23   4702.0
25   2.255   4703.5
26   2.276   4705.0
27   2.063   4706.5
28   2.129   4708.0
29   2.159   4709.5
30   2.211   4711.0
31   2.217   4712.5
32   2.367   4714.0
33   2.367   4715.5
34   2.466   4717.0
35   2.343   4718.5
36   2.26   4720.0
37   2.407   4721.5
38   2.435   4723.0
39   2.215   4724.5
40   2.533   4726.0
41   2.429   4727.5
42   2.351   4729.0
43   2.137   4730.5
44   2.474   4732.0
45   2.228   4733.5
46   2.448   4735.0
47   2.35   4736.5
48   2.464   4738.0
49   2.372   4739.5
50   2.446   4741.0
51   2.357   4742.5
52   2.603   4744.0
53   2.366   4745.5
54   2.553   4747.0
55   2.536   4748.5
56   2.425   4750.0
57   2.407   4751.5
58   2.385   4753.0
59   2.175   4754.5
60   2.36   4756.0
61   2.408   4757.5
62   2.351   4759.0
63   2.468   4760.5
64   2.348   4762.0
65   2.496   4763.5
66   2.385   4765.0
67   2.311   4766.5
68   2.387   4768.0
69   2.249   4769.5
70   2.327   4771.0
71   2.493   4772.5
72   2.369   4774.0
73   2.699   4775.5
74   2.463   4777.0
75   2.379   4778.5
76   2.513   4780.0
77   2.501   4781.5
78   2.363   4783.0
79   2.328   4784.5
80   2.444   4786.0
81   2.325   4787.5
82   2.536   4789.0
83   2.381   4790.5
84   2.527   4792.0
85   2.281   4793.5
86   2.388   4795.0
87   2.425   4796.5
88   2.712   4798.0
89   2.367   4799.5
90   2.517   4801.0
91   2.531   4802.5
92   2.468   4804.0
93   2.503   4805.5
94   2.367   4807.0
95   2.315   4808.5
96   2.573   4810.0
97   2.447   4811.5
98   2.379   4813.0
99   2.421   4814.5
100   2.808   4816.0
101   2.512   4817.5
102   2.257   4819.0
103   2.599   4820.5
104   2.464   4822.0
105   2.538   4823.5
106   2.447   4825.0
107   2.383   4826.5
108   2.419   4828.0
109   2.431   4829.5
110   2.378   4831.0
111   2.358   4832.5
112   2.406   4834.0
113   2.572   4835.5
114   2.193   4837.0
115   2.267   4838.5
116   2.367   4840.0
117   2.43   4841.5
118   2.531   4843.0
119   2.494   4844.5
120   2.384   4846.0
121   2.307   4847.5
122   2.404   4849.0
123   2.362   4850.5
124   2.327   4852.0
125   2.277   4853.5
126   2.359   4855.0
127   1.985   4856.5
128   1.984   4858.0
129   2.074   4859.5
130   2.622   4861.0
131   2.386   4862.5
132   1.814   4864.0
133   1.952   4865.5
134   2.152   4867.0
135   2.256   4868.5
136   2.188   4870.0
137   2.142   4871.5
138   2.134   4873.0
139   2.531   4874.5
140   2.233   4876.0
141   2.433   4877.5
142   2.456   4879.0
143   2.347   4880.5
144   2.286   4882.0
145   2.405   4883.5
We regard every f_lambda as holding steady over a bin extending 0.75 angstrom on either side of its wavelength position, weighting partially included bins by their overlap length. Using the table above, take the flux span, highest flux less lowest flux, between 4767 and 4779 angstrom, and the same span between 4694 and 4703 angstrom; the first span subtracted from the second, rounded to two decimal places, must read -0.13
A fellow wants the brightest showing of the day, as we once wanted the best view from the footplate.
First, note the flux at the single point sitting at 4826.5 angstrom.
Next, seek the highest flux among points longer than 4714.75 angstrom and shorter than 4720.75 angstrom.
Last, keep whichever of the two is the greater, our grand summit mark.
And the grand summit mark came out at 2.47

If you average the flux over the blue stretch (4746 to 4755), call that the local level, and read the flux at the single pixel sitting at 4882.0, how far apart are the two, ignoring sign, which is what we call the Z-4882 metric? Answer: 0.13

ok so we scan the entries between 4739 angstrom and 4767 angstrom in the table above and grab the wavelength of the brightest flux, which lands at 4744.0 angstrom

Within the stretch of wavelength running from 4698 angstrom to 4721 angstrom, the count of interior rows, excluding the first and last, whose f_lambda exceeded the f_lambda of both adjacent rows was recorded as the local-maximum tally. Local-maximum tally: 3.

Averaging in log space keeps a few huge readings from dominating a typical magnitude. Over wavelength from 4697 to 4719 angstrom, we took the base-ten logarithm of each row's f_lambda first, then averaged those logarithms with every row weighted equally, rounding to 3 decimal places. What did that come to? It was 0.351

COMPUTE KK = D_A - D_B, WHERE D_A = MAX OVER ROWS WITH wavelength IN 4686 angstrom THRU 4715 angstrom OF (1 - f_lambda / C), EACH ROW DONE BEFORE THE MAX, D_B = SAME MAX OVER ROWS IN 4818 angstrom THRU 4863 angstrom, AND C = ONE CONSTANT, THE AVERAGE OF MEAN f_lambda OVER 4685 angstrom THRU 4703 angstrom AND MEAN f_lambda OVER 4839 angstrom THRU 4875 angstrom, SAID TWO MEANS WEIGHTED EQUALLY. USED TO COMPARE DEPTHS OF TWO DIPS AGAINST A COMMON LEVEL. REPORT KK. 0.00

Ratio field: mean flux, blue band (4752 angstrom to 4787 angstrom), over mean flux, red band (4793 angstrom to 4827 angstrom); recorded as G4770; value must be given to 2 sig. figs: 0.97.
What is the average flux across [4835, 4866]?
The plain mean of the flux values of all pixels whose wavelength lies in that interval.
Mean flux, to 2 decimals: 2.29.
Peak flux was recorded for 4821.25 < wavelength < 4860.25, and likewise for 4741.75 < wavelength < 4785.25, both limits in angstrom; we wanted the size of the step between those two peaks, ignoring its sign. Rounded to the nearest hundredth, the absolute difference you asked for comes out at 0.13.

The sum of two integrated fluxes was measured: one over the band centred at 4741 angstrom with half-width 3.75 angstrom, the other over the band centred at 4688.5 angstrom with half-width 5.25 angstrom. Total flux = 41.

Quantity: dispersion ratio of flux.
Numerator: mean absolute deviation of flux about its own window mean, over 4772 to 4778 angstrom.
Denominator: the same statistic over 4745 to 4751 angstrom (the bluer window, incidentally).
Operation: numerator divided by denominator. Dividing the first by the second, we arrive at 1.3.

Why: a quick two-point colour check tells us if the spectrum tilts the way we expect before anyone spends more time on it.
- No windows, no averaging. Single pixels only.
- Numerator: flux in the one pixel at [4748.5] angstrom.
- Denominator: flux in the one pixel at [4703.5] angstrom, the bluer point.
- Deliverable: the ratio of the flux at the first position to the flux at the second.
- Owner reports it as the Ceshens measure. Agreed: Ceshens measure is 1.12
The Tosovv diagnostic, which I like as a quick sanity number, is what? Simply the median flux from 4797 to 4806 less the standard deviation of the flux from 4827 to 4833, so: 2.48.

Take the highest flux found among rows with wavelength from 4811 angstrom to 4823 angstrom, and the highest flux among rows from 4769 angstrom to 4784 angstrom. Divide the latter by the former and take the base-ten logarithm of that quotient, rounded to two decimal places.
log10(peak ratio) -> -0.02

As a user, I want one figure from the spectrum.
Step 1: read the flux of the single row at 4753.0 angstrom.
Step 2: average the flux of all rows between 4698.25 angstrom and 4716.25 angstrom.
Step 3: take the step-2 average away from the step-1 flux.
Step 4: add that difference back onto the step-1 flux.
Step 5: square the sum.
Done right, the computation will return 6.5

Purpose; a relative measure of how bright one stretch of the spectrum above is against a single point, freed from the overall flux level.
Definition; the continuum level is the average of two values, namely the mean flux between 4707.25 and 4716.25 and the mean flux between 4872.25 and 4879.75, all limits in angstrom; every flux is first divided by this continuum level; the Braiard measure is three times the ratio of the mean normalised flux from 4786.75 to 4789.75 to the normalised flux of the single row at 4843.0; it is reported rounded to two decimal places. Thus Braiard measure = 2.88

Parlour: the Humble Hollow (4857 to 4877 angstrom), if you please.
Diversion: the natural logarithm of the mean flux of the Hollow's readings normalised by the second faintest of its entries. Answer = 0.115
